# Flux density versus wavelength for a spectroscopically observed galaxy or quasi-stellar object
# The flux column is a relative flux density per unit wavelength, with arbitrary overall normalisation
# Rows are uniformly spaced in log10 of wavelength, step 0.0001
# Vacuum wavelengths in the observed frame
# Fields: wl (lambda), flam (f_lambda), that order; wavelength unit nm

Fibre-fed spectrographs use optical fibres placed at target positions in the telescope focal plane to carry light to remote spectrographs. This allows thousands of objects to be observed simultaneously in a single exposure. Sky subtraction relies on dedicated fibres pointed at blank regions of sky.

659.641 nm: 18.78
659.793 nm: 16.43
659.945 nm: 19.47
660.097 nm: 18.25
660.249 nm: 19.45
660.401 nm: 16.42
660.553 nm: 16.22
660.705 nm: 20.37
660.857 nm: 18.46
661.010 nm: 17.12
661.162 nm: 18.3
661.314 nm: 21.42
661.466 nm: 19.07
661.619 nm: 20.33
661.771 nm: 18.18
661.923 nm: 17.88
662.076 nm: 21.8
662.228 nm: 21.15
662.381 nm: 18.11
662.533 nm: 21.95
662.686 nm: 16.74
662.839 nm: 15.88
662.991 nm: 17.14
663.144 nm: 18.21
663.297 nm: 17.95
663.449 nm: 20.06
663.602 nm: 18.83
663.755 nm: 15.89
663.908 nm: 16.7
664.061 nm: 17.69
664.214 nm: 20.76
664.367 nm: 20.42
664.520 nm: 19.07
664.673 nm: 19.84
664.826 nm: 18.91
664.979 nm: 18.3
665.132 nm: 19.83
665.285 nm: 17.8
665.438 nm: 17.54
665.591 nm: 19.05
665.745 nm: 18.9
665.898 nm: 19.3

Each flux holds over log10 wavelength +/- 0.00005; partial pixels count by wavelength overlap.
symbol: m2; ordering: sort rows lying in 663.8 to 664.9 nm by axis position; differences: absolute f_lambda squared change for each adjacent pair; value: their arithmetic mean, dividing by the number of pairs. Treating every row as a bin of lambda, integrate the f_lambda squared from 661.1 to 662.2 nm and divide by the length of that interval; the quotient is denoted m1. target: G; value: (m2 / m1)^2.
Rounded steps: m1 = 389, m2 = 48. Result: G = 0.015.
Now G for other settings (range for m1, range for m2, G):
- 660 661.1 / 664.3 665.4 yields 0.020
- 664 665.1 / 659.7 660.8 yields 0.043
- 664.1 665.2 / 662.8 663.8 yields 0.019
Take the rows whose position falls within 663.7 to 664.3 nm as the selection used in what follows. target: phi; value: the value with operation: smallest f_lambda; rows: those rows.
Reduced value 15.89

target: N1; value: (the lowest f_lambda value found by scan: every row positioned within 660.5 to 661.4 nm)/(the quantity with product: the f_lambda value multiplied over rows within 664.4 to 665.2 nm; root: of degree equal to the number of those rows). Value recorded 0.85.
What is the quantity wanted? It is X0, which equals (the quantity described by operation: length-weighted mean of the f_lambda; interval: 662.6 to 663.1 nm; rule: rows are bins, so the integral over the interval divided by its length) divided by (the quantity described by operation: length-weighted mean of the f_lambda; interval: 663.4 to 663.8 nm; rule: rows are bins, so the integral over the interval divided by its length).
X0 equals 0.92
